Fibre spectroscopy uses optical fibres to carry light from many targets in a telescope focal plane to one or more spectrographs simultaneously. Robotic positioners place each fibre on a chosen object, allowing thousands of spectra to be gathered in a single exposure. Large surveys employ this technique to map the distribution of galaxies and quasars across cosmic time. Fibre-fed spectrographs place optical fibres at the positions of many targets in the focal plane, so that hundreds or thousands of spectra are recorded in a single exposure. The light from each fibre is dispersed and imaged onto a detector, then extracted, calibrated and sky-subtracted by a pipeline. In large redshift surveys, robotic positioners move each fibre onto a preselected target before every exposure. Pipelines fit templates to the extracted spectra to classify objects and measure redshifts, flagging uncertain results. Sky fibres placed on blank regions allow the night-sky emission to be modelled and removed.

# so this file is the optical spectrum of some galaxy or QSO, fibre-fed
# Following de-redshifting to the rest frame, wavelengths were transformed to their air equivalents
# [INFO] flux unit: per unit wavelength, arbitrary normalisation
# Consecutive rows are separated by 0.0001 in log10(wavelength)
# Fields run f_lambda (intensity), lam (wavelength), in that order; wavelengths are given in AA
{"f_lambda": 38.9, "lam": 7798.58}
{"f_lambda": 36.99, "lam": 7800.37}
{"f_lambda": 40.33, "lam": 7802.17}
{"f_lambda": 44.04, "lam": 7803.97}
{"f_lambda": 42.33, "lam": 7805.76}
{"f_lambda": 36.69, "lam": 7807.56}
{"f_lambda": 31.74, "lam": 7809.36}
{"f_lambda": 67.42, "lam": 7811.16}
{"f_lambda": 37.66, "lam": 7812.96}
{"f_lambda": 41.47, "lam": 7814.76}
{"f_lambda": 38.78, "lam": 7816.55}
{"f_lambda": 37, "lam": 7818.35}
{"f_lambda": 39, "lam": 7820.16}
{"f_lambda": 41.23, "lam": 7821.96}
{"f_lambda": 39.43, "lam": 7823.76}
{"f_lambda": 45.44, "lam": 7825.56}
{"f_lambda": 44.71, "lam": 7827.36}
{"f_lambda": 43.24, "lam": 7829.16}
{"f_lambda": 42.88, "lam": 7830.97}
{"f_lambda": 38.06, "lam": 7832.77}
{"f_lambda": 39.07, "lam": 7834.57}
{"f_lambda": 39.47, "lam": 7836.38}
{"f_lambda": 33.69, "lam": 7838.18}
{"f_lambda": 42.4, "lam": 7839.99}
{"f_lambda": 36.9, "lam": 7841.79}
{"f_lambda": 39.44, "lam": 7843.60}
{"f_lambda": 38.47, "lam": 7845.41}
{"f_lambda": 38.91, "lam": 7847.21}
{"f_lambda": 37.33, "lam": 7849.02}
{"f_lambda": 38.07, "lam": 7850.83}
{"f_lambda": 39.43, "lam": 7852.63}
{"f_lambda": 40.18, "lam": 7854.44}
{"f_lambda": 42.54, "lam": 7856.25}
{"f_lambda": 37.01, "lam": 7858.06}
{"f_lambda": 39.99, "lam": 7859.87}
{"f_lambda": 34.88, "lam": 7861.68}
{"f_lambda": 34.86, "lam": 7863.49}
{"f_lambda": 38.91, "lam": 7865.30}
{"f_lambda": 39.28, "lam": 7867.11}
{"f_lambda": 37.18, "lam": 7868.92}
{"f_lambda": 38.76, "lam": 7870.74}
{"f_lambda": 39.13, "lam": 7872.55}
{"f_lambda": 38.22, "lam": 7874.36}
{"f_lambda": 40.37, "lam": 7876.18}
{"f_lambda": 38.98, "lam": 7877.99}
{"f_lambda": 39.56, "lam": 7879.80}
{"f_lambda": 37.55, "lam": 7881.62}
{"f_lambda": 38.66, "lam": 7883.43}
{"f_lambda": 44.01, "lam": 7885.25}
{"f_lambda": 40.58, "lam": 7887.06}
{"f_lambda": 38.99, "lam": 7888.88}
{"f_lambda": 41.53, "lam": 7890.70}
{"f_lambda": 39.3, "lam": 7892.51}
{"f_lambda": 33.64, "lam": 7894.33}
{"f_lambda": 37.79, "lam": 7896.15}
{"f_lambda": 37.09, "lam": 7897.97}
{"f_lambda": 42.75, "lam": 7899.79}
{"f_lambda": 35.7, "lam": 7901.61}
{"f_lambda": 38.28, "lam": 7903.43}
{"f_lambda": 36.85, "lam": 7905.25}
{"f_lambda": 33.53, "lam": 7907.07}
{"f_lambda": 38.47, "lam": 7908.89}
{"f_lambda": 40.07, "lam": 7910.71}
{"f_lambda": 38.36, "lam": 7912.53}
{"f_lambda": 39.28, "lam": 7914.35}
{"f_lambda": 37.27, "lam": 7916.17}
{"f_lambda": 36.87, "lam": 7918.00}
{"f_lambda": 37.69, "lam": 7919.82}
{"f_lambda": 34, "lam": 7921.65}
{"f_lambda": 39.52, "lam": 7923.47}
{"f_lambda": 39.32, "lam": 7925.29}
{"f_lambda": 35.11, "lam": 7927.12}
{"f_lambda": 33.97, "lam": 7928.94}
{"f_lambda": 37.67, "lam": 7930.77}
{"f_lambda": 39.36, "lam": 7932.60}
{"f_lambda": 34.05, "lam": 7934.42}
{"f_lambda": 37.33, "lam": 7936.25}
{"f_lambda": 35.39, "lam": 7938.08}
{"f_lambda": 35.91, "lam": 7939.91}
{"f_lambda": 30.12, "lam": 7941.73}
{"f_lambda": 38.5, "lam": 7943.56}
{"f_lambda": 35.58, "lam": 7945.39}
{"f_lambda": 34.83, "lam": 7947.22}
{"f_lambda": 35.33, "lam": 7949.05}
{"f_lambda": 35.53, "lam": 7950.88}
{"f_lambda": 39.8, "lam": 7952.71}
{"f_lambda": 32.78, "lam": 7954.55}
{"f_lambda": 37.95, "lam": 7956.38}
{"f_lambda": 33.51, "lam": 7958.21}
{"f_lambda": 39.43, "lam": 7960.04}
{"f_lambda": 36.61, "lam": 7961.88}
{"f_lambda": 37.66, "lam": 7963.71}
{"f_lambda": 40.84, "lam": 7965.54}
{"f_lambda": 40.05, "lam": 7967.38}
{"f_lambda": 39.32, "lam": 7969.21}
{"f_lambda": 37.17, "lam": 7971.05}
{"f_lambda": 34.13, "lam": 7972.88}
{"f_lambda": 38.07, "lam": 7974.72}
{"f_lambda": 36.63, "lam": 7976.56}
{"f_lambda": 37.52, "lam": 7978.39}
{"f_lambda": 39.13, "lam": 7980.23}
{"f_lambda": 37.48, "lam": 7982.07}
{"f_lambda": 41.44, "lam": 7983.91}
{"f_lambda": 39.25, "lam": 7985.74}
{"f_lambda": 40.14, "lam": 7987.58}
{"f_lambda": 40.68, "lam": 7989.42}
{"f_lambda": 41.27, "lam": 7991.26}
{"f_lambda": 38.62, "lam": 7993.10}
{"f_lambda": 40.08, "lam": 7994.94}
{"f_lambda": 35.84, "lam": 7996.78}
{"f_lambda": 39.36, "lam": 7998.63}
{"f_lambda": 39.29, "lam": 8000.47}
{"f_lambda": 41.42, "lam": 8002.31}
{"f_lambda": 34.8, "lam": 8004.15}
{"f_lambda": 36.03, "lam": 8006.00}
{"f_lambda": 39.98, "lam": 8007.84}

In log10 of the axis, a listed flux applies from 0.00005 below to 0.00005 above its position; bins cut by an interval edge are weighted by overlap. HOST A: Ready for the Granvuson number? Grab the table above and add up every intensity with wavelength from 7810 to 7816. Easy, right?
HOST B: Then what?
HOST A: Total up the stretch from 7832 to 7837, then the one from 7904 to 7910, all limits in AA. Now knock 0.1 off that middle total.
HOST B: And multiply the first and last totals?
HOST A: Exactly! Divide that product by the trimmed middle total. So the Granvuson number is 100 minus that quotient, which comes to -37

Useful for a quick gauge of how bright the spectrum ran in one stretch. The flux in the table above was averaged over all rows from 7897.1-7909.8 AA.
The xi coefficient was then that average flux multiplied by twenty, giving 750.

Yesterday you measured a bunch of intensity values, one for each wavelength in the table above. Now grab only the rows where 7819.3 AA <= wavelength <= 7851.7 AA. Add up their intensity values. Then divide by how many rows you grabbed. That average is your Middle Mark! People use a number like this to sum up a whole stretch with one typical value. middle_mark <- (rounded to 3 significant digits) 39.9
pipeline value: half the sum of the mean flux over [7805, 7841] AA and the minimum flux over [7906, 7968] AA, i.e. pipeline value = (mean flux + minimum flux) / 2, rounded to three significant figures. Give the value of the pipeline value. 35.6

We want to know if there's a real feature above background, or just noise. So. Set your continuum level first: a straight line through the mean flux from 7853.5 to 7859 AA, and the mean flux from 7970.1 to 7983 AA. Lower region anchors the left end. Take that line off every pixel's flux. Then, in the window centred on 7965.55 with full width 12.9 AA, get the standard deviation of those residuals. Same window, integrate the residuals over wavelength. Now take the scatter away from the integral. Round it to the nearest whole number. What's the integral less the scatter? 15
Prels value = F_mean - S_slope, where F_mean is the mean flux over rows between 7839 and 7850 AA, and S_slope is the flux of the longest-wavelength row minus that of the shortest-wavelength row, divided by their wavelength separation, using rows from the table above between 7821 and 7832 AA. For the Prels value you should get 38.7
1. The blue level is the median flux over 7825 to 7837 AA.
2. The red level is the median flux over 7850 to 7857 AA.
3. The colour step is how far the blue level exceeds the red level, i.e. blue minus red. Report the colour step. 3.1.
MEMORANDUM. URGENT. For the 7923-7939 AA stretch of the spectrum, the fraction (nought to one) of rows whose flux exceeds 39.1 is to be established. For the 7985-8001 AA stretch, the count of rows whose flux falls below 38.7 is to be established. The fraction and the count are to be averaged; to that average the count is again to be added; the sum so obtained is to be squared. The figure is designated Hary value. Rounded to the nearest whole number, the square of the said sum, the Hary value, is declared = 10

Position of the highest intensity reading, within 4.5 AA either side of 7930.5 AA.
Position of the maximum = 7932.60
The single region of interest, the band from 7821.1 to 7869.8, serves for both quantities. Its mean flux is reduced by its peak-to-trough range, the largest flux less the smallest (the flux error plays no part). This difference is 27.6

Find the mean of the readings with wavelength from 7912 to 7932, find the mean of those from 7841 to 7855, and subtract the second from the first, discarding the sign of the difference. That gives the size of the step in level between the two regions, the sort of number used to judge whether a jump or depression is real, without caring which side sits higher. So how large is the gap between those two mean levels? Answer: 1.4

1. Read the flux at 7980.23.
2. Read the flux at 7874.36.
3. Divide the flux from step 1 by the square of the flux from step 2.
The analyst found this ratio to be 0.027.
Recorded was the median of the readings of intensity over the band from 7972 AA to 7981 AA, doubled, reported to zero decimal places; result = 75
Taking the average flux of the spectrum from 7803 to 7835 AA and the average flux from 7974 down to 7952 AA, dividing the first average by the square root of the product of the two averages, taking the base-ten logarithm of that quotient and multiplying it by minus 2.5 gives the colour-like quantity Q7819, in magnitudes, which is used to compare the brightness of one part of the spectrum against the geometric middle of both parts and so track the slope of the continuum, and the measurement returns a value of -0.06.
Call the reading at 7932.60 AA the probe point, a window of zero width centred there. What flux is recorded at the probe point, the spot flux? 39.36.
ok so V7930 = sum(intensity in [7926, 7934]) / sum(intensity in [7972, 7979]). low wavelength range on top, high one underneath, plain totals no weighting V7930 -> 1.00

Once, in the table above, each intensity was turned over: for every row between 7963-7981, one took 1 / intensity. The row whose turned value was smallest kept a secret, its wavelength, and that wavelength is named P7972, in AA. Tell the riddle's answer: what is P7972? 7965.54 AA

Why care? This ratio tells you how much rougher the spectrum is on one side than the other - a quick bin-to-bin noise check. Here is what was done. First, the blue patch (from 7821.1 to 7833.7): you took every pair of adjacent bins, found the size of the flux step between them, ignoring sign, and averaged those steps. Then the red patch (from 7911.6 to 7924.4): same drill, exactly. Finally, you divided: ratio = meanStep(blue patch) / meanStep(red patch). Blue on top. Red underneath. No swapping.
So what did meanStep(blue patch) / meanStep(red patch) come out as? 1.1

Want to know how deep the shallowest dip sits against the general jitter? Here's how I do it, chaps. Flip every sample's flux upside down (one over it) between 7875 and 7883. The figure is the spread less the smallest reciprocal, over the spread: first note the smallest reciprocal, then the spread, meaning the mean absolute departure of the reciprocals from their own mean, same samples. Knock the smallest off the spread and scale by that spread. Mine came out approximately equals -43.3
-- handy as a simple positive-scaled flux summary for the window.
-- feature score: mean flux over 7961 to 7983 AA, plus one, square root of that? 6.24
